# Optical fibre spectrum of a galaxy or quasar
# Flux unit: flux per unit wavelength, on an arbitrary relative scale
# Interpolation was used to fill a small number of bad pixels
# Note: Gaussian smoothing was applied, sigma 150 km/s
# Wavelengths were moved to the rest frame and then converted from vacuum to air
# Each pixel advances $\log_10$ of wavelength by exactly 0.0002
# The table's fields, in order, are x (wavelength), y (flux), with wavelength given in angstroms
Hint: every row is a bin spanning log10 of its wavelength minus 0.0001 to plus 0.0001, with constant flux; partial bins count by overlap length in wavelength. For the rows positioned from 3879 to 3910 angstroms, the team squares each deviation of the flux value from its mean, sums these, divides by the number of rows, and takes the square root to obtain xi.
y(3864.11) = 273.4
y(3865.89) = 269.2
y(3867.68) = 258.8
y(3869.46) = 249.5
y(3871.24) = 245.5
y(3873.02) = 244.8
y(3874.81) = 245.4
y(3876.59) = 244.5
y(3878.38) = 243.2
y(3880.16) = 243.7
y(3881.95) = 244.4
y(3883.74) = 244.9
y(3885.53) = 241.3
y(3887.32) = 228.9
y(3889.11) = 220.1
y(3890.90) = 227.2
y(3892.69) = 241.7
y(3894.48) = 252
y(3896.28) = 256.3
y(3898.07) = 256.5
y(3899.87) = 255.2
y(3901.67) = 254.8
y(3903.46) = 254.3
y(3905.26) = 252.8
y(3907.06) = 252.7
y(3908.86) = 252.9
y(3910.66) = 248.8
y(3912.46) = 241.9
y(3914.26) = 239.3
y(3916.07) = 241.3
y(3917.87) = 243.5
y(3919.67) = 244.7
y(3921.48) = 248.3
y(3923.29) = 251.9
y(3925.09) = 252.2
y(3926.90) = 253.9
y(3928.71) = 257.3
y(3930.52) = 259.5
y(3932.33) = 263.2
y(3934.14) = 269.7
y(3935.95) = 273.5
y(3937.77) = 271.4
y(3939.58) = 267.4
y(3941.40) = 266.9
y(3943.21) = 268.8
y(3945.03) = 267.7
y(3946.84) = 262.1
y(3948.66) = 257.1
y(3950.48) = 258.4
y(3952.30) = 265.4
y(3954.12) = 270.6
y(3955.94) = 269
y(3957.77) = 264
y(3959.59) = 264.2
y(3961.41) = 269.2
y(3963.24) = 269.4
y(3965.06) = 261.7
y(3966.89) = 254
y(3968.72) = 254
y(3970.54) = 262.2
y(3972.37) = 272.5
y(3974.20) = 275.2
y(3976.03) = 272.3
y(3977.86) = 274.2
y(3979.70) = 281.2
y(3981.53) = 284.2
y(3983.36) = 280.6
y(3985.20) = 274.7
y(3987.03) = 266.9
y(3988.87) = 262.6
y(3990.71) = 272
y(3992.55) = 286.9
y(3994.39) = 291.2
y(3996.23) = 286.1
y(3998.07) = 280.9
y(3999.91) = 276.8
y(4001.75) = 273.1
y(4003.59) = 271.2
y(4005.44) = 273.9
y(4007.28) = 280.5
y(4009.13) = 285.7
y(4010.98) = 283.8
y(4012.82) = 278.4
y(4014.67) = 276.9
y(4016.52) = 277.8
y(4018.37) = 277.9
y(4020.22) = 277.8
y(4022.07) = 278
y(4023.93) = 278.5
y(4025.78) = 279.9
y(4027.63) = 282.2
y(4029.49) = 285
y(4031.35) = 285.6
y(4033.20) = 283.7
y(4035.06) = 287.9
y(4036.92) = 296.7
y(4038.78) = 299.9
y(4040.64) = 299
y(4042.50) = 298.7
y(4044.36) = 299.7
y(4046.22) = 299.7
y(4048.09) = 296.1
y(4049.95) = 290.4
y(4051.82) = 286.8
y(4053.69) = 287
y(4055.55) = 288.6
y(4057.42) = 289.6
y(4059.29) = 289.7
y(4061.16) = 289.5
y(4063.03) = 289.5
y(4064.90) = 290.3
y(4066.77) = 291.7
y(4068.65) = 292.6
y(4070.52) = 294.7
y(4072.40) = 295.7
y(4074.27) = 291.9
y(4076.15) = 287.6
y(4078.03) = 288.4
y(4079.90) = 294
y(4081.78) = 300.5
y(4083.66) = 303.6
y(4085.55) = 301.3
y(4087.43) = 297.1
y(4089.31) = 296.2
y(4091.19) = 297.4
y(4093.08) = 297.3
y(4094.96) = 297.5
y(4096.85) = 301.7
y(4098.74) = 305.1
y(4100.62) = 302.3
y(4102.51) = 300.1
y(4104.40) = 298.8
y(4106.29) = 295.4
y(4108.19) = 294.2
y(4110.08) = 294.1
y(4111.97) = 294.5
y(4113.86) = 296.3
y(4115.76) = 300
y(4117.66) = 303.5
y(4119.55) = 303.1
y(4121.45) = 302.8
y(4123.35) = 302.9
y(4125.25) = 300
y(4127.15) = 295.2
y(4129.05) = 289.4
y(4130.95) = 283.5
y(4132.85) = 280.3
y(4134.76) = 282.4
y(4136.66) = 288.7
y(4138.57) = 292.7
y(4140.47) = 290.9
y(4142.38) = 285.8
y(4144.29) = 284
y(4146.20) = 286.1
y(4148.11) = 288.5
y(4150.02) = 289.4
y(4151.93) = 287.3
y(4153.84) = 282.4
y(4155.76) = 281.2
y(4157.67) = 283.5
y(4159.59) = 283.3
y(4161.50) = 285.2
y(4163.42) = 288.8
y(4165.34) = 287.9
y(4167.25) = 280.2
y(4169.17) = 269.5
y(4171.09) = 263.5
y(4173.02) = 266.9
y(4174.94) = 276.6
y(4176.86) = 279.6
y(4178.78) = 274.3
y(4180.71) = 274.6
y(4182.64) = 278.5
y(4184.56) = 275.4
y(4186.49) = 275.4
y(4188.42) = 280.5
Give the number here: 11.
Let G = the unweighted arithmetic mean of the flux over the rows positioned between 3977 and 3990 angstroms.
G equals 275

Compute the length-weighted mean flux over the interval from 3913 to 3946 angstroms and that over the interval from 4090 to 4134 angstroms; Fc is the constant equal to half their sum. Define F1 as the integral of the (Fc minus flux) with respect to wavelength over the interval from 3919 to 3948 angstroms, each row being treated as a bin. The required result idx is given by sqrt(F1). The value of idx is 22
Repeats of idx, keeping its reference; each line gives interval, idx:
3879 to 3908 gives 30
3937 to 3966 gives 18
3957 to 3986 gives 15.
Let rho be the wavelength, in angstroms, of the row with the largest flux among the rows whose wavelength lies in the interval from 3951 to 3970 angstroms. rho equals 3954.12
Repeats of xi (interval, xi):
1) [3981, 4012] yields 8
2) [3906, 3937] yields 9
